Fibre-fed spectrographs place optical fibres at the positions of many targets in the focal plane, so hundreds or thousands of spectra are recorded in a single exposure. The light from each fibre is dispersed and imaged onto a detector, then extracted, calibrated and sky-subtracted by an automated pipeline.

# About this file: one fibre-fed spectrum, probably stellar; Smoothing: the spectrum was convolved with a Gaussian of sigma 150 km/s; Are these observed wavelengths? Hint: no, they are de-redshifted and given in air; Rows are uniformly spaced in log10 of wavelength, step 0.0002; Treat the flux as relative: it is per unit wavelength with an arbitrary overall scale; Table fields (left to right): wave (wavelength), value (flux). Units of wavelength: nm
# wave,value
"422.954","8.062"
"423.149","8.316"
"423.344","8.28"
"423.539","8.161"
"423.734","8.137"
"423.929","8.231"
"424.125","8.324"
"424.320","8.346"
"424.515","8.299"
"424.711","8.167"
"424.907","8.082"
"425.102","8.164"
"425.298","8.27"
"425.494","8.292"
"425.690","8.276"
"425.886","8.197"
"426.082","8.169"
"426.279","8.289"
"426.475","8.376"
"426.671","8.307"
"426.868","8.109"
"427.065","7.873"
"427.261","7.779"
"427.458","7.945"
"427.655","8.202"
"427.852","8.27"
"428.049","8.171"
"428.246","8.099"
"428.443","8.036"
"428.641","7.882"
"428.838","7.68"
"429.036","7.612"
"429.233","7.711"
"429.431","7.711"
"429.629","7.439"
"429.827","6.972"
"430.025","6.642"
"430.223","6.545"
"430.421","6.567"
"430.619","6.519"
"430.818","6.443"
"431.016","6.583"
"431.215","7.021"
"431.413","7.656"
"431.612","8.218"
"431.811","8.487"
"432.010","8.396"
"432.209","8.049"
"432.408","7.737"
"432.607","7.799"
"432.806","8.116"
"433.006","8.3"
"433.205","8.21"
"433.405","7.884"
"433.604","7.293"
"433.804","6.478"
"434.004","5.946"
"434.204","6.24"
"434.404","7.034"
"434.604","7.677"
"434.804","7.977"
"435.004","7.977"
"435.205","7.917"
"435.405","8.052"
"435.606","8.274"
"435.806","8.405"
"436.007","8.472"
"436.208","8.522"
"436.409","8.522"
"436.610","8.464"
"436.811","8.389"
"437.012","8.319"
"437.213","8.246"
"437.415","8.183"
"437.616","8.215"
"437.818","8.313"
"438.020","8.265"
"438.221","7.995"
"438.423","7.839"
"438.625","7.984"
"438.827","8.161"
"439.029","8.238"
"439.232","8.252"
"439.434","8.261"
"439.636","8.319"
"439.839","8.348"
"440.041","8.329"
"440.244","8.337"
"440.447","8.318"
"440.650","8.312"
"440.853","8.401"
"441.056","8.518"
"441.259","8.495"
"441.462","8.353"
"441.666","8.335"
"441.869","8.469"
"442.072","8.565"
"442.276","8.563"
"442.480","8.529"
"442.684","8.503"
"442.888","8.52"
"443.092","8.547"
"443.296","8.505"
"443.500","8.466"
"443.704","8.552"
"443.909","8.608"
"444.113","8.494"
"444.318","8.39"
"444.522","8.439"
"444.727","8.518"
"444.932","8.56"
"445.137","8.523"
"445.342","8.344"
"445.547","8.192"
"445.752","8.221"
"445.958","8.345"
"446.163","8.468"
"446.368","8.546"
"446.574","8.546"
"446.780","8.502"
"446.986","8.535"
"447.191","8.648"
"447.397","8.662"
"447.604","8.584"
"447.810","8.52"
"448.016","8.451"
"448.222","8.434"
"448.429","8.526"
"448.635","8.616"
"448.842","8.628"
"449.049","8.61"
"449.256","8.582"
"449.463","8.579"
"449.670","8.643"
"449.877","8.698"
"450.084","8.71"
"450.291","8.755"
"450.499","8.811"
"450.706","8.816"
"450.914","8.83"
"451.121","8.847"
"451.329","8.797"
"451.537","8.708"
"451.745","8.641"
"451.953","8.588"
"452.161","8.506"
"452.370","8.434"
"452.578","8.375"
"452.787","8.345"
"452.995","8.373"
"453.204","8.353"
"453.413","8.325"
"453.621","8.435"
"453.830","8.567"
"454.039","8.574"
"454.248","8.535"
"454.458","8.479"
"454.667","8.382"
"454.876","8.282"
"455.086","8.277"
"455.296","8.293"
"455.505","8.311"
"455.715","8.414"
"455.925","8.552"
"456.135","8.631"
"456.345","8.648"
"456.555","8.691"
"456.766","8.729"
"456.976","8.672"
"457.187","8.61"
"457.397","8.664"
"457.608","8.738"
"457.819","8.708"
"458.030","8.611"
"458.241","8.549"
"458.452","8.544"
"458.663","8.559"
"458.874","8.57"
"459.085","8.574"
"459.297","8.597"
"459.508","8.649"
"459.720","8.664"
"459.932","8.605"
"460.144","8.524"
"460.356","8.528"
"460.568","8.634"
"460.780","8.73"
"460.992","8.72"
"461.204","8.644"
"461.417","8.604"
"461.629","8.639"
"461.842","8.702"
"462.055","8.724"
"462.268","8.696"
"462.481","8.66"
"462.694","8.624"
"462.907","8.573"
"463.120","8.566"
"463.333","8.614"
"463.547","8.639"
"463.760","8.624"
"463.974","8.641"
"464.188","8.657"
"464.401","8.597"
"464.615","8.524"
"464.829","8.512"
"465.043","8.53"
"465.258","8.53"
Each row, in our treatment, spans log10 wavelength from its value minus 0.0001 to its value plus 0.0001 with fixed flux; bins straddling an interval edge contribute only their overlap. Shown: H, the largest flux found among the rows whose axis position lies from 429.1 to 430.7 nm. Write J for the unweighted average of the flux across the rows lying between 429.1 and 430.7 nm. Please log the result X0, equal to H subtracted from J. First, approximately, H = 7.711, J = 7.01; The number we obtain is -0.698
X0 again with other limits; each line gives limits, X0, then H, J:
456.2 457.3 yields -0.059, 8.729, 8.67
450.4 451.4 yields -0.027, 8.847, 8.82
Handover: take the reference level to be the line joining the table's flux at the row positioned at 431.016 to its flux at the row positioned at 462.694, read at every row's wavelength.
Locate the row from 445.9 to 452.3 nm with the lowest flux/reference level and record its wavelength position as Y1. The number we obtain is 452.161 nm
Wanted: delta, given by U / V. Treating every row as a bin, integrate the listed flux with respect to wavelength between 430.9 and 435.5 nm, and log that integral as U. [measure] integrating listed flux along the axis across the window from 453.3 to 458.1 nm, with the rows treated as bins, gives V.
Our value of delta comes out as 0.85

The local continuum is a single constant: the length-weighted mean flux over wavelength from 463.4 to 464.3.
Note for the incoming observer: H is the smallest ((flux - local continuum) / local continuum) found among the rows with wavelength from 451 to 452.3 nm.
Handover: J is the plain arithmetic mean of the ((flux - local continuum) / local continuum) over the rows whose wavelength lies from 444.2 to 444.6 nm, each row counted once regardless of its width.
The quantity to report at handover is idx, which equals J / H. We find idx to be 1.7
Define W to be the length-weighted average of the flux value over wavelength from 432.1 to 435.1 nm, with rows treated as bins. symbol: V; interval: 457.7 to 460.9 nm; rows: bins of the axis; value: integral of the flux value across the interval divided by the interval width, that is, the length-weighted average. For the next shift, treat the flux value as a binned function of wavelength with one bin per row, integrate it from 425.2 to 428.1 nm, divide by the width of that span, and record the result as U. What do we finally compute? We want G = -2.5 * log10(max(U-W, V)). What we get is -2.34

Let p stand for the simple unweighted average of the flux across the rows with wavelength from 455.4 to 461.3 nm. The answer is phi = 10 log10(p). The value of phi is 9.35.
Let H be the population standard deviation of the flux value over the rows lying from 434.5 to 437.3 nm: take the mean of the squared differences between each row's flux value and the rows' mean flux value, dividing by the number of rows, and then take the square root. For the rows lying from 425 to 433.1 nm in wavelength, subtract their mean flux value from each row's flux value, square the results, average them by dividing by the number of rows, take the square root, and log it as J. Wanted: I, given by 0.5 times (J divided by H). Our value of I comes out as 1.19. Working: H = 0.255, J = 0.606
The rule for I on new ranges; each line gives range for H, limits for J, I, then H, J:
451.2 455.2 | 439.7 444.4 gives 0.33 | 0.142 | 0.093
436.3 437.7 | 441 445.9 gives 0.44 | 0.120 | 0.106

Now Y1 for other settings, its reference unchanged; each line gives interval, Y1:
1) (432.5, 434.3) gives 434.004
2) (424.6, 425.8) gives 424.907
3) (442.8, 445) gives 444.318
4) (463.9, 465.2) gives 464.829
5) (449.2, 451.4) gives 449.463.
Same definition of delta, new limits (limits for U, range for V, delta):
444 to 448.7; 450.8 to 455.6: 0.98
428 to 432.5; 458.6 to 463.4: 0.81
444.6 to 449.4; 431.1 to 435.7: 1.16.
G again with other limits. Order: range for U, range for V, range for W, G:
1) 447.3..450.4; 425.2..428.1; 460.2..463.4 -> -2.28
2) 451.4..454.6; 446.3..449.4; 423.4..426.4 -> -2.33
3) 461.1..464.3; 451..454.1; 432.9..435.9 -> -2.33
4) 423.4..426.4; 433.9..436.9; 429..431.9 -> -2.24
